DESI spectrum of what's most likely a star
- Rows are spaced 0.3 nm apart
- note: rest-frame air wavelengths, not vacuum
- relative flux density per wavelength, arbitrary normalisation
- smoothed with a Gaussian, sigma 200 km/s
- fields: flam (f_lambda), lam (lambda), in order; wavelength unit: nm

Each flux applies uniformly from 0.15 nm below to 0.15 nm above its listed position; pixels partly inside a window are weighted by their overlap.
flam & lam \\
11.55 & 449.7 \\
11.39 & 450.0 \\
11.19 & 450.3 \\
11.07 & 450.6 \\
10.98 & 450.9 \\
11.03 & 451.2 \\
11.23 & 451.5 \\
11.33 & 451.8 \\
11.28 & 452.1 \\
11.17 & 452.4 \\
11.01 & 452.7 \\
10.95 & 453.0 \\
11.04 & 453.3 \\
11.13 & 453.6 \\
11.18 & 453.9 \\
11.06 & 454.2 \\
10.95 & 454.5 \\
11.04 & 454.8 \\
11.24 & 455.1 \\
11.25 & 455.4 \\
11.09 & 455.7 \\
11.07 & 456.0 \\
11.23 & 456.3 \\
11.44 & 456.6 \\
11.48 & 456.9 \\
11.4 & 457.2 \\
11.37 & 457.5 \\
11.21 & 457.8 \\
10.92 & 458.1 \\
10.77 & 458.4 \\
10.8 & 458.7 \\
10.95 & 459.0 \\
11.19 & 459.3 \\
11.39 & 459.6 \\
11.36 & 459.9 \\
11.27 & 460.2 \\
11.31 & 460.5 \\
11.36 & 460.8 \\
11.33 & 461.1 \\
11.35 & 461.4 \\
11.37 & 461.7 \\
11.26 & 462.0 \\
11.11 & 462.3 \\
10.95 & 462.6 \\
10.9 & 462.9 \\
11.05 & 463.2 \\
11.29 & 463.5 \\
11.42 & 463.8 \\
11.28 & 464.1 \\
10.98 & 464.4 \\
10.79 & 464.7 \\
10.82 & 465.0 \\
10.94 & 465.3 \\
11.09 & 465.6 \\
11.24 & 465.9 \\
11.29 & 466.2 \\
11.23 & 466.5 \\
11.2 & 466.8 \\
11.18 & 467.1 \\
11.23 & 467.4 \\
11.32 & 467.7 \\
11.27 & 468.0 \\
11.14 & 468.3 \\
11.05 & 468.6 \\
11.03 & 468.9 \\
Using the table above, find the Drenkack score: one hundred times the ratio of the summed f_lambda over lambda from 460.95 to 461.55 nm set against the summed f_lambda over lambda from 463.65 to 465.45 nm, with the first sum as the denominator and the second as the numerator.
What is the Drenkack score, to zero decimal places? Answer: 292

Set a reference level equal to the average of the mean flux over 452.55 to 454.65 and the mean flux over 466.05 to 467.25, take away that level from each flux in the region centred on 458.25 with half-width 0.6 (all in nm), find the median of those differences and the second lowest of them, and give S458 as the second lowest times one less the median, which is -0.43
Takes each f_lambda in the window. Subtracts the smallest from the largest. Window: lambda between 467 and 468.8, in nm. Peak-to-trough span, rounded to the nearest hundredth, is 0.27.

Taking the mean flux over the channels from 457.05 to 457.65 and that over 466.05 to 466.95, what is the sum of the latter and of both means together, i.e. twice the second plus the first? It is 33.9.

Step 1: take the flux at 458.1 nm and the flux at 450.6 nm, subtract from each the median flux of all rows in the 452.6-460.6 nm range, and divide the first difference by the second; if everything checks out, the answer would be 2.4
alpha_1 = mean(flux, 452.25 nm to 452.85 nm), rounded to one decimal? 11.1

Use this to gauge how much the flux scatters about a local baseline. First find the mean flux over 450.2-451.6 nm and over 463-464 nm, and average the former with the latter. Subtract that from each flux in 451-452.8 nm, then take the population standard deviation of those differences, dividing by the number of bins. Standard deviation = 0.12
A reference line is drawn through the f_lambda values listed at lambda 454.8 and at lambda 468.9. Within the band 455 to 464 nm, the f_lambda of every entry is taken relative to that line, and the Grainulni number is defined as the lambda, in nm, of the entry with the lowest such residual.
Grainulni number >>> 458.4 nm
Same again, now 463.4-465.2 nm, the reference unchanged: 464.7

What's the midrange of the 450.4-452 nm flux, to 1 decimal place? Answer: 11.2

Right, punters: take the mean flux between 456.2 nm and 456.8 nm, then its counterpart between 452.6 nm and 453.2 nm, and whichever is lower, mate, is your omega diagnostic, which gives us 11.0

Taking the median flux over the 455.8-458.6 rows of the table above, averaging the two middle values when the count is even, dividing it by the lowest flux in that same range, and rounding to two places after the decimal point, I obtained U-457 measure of 1.04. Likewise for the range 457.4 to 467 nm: 1.04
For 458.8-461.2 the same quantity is 1.03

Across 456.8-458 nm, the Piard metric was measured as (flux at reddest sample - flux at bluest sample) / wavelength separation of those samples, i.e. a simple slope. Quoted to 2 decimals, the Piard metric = -0.30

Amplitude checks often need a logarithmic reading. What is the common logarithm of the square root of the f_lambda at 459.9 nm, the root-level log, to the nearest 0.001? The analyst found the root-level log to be 0.528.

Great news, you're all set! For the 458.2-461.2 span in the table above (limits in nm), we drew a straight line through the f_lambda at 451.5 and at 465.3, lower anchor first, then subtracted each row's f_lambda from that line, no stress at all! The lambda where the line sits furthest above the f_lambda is 458.4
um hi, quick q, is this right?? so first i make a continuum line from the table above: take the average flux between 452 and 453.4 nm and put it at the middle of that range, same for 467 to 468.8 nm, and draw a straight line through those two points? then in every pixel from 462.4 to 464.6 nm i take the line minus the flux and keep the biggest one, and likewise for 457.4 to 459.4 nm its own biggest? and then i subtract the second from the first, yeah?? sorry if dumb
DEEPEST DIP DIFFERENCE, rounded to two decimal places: -0.10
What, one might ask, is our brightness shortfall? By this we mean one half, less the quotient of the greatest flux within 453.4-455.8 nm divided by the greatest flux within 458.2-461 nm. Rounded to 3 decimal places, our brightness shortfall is -0.488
